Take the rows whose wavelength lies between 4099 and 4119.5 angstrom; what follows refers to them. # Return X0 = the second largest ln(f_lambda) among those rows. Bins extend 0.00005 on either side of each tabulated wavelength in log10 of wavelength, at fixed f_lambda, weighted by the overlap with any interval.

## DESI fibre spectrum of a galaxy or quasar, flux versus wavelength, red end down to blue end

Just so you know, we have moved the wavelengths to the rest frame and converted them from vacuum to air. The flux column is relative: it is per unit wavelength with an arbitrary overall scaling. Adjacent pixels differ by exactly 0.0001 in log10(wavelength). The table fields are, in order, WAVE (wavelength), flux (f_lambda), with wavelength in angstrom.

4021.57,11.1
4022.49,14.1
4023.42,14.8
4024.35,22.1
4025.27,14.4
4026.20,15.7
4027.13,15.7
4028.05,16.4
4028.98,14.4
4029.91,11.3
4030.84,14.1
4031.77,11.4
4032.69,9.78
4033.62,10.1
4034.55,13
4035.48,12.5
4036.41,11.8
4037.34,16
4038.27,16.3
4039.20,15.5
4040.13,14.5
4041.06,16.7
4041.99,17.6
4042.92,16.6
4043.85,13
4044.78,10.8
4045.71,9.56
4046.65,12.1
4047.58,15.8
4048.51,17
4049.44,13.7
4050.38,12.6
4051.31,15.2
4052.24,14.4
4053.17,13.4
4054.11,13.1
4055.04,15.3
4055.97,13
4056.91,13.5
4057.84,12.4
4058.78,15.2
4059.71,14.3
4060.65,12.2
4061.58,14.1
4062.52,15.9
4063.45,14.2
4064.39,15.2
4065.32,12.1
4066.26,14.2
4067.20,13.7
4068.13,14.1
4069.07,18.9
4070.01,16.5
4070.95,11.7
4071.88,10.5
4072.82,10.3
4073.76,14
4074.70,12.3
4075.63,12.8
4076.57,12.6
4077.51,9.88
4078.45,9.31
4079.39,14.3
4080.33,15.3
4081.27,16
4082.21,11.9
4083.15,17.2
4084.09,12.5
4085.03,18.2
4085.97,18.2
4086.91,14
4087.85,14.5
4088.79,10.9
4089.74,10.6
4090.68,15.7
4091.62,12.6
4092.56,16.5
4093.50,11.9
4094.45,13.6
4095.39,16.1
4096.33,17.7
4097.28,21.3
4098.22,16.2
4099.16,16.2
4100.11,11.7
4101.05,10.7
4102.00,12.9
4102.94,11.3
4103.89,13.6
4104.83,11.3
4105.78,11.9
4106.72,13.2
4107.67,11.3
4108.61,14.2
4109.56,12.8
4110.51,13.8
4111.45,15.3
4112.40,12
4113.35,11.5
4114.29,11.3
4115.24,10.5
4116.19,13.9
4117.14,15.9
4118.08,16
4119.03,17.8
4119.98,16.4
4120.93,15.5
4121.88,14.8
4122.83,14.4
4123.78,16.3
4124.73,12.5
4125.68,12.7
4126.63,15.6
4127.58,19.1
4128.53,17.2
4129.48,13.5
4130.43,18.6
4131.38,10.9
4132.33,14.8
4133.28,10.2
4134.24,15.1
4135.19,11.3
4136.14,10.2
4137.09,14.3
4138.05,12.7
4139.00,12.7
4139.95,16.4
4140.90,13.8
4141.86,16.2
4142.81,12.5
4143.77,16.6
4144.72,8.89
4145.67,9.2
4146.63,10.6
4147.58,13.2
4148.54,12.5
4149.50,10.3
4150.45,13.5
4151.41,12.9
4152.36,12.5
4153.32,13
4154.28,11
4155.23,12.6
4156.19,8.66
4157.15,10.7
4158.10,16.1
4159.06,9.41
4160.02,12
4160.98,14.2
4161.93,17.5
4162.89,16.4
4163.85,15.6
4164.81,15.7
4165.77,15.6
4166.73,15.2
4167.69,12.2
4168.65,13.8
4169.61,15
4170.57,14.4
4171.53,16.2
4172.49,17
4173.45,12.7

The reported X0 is 2.785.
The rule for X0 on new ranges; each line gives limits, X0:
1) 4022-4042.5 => 2.868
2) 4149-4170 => 2.797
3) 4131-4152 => 2.797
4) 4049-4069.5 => 2.766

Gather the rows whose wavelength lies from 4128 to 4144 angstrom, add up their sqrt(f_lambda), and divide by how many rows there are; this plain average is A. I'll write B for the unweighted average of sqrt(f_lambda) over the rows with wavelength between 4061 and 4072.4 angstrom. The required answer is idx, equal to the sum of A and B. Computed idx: 7.48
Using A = 3.72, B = 3.77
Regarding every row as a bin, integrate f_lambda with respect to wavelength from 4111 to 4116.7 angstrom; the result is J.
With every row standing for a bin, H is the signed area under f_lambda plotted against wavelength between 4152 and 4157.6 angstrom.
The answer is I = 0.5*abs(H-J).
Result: 4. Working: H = 64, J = 71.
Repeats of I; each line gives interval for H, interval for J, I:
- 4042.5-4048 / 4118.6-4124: 7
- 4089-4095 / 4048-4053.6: 0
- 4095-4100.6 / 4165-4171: 3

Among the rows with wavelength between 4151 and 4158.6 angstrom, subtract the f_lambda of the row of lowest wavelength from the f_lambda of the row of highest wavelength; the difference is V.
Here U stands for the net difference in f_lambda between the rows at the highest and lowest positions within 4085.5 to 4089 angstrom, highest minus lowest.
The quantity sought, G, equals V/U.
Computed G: -0.4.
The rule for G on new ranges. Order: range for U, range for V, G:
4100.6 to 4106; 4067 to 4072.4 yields -2.7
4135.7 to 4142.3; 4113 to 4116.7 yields 0.4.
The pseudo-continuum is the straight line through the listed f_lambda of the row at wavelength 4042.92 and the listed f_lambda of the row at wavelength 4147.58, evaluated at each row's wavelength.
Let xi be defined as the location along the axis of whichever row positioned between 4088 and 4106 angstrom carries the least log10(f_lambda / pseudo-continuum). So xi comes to 4089.74 angstrom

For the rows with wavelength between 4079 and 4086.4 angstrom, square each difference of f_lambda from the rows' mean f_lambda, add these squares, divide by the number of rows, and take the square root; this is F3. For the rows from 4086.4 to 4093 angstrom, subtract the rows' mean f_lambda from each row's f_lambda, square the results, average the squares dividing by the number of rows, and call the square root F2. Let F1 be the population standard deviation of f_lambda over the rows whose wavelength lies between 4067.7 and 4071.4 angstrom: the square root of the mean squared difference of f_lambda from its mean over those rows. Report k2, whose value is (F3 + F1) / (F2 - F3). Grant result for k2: -31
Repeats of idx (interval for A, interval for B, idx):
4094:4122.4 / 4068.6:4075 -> 7.38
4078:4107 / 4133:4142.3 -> 7.37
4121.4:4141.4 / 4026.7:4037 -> 7.31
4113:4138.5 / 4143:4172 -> 7.36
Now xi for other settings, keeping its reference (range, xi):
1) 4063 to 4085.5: 4078.45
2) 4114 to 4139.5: 4115.24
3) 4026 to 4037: 4032.69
